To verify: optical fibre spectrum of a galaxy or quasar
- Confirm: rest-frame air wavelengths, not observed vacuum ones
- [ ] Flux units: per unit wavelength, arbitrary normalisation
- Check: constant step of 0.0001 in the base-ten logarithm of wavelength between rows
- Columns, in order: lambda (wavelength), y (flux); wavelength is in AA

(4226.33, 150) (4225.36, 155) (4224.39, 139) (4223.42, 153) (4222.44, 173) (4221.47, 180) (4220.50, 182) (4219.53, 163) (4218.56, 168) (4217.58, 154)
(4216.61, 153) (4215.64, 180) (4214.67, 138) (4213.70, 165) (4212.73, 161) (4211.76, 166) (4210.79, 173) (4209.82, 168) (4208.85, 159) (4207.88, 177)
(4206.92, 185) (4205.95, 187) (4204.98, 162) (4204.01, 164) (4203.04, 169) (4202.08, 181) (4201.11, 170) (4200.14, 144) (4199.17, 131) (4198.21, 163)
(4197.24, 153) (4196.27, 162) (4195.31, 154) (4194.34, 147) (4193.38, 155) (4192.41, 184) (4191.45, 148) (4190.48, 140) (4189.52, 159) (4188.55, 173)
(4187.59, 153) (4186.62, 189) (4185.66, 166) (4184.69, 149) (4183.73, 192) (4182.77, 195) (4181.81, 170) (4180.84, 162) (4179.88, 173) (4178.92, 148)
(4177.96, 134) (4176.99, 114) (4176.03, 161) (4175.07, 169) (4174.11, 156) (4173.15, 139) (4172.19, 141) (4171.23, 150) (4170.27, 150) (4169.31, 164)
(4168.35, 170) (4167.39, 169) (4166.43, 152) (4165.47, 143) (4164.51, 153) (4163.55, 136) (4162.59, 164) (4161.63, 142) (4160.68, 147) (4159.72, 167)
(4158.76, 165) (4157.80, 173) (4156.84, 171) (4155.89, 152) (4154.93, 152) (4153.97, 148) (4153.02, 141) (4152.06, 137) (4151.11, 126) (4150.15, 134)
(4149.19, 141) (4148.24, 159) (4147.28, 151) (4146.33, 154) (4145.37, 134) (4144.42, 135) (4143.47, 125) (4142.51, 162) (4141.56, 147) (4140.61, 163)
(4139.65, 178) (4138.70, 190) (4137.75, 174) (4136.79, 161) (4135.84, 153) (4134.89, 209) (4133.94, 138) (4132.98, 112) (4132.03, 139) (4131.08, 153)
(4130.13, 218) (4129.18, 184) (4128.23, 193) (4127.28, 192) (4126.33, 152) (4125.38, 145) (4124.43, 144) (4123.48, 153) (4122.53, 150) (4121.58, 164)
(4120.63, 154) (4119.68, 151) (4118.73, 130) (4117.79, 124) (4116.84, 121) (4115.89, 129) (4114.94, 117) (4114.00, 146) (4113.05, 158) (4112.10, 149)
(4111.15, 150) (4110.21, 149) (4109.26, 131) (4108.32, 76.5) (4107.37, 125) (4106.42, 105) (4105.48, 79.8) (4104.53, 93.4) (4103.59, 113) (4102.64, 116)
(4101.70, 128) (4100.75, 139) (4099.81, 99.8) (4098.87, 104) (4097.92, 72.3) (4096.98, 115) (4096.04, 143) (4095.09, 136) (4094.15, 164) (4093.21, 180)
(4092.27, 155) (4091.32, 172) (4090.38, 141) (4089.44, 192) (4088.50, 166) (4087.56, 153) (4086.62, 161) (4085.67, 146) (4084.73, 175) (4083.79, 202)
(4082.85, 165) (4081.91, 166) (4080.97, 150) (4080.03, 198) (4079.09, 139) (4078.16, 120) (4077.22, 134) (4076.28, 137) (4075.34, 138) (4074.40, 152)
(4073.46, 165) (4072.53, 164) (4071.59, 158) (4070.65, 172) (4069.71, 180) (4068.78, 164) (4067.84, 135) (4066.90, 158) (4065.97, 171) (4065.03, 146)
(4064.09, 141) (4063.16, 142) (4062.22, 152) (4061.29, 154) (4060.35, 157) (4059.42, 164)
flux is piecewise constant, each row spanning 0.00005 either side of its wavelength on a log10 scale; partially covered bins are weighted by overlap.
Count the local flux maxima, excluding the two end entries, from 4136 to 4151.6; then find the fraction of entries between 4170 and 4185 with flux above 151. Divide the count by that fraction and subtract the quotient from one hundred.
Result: 90.0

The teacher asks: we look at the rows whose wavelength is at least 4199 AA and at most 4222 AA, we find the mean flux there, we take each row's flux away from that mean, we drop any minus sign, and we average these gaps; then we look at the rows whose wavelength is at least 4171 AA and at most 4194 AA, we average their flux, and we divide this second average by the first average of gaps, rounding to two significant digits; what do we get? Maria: 15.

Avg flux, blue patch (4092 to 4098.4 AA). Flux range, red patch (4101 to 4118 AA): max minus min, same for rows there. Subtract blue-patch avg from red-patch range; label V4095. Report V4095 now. -56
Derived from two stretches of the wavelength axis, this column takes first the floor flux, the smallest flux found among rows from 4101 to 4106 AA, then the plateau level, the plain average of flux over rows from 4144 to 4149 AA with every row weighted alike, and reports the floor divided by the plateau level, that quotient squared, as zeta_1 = 0.3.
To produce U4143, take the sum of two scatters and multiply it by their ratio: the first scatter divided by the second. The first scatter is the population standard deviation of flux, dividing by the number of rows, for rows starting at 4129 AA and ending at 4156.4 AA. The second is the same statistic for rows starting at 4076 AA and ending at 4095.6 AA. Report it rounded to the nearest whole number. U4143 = 50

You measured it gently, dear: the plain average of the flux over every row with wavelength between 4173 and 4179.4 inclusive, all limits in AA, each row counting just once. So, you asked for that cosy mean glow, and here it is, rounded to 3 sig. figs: 146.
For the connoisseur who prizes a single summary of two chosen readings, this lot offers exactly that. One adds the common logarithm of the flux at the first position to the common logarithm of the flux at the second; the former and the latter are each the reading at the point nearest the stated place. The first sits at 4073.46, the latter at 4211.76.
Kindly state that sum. 4.44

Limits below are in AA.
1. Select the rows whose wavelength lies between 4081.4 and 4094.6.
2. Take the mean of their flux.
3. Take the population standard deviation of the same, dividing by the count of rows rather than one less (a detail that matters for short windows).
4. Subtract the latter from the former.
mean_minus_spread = 151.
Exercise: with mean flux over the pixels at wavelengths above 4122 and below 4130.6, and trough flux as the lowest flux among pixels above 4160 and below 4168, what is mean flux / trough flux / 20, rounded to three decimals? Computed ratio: 0.063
